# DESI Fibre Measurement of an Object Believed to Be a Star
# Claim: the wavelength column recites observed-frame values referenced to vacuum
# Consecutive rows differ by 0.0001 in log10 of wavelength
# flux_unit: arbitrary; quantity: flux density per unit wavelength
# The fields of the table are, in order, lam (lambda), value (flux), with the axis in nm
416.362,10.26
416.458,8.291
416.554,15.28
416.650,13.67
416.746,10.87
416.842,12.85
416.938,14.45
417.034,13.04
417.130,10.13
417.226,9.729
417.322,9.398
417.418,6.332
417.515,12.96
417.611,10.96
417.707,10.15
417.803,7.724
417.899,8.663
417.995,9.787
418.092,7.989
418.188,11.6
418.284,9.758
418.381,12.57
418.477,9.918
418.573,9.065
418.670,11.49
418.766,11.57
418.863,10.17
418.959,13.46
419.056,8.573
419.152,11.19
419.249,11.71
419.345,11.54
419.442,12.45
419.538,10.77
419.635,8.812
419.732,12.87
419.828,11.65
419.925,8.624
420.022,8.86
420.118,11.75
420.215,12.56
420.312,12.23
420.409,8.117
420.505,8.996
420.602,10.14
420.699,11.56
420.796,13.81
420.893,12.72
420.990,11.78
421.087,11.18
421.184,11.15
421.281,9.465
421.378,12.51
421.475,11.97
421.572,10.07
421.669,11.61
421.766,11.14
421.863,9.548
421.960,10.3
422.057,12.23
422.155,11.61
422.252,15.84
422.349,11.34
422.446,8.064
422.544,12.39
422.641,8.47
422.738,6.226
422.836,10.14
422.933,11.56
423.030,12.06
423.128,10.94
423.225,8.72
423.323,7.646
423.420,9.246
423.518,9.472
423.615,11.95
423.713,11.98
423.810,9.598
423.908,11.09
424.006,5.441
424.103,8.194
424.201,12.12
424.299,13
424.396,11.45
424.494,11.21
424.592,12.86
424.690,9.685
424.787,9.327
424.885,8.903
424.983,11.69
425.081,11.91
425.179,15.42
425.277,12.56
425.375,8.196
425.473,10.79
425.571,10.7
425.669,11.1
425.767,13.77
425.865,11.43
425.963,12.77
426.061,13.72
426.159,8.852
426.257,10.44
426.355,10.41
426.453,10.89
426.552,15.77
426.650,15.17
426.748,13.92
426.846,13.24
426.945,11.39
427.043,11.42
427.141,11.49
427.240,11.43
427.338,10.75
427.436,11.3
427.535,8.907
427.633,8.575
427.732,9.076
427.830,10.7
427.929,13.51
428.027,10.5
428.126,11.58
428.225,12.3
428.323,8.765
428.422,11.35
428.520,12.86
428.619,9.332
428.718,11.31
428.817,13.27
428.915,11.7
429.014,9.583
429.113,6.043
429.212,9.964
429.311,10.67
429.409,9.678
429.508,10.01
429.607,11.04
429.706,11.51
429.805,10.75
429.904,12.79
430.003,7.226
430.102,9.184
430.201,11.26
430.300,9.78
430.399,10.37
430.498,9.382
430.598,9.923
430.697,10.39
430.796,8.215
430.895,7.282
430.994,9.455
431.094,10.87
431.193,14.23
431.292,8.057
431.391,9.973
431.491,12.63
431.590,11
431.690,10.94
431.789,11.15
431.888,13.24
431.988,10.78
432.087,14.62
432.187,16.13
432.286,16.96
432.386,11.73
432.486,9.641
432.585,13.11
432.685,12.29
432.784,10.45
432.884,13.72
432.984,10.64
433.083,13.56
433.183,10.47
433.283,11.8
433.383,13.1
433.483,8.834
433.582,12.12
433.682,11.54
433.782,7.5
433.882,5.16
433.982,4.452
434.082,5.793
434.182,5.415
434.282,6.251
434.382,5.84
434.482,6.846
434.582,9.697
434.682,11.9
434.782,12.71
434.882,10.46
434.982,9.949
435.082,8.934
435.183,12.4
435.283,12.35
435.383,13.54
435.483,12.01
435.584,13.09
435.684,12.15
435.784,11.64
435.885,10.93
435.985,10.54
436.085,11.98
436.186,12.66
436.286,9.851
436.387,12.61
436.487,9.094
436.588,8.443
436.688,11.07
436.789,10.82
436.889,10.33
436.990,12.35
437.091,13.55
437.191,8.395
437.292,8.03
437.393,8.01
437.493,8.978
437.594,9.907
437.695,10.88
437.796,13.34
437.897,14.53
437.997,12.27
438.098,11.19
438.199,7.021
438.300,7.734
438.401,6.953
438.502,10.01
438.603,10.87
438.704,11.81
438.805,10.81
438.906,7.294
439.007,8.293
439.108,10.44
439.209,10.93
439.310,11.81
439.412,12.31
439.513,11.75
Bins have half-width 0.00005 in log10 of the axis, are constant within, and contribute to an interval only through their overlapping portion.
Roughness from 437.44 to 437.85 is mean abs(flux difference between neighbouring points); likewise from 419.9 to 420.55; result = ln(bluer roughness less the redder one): -2.4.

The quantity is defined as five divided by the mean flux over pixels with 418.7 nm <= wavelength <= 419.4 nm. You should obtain 0.447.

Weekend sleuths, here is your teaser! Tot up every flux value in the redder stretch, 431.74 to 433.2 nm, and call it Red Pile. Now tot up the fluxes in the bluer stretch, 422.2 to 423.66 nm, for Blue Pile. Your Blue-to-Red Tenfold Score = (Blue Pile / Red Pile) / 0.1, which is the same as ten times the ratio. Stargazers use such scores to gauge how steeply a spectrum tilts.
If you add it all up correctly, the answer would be 8.2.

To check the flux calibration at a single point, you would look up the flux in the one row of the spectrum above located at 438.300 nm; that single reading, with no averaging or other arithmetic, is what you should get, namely 7.734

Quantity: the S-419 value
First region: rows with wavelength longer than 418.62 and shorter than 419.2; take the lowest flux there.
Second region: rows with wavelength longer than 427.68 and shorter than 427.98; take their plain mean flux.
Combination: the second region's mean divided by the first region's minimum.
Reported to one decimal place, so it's 1.3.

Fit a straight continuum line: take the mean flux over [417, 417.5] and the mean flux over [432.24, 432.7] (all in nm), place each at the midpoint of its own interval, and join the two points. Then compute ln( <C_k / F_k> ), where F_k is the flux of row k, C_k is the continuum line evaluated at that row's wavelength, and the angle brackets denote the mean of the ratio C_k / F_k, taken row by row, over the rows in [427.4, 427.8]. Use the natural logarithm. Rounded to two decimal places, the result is 0.23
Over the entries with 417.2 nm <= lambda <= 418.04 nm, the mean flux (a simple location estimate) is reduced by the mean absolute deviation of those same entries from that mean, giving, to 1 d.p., 8.2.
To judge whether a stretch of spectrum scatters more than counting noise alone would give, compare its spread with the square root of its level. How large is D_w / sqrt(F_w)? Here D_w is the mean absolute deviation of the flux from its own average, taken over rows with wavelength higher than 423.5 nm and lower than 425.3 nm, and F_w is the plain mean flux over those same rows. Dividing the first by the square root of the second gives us 0.51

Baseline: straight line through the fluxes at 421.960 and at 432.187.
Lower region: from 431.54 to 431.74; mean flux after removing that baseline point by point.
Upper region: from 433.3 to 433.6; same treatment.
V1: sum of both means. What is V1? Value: -10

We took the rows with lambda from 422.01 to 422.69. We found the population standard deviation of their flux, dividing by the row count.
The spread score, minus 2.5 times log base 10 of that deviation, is -1.0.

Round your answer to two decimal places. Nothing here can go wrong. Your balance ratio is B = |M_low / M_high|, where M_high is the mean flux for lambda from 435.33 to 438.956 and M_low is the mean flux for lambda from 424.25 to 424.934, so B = 1.02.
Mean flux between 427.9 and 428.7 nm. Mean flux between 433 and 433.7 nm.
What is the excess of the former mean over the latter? 0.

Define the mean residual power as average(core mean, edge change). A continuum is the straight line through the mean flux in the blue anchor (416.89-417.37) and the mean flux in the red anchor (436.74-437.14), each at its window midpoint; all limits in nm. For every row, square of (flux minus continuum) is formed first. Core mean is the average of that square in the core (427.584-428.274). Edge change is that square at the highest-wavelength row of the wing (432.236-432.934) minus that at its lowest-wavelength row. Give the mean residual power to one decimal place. -10.4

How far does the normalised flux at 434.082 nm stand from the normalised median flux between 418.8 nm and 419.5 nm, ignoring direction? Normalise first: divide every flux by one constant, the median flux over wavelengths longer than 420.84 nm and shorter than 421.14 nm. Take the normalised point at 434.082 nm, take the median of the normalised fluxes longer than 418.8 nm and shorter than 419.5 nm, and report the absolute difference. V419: 0.49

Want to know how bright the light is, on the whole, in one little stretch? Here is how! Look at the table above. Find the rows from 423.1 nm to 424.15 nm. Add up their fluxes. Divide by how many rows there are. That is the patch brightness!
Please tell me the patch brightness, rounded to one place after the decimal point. 9.5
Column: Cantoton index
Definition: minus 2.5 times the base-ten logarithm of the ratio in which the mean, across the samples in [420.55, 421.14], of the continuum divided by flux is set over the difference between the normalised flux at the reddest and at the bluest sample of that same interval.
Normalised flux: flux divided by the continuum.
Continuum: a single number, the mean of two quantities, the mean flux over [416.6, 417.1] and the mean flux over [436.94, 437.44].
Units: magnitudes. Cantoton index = -2.6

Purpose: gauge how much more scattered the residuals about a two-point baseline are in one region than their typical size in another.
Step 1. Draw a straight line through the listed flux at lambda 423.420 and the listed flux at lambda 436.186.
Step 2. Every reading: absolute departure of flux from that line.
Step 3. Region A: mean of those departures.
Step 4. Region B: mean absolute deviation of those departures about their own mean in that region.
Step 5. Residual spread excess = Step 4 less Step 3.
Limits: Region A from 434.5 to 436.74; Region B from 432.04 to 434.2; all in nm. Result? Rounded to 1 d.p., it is 0.6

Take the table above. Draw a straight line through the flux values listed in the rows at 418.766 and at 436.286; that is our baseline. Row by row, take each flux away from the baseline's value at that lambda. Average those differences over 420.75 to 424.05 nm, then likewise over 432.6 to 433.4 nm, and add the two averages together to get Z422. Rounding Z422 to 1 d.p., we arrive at -1.3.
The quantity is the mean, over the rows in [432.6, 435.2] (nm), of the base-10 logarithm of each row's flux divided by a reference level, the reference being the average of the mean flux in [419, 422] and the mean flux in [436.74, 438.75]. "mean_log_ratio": -0.06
